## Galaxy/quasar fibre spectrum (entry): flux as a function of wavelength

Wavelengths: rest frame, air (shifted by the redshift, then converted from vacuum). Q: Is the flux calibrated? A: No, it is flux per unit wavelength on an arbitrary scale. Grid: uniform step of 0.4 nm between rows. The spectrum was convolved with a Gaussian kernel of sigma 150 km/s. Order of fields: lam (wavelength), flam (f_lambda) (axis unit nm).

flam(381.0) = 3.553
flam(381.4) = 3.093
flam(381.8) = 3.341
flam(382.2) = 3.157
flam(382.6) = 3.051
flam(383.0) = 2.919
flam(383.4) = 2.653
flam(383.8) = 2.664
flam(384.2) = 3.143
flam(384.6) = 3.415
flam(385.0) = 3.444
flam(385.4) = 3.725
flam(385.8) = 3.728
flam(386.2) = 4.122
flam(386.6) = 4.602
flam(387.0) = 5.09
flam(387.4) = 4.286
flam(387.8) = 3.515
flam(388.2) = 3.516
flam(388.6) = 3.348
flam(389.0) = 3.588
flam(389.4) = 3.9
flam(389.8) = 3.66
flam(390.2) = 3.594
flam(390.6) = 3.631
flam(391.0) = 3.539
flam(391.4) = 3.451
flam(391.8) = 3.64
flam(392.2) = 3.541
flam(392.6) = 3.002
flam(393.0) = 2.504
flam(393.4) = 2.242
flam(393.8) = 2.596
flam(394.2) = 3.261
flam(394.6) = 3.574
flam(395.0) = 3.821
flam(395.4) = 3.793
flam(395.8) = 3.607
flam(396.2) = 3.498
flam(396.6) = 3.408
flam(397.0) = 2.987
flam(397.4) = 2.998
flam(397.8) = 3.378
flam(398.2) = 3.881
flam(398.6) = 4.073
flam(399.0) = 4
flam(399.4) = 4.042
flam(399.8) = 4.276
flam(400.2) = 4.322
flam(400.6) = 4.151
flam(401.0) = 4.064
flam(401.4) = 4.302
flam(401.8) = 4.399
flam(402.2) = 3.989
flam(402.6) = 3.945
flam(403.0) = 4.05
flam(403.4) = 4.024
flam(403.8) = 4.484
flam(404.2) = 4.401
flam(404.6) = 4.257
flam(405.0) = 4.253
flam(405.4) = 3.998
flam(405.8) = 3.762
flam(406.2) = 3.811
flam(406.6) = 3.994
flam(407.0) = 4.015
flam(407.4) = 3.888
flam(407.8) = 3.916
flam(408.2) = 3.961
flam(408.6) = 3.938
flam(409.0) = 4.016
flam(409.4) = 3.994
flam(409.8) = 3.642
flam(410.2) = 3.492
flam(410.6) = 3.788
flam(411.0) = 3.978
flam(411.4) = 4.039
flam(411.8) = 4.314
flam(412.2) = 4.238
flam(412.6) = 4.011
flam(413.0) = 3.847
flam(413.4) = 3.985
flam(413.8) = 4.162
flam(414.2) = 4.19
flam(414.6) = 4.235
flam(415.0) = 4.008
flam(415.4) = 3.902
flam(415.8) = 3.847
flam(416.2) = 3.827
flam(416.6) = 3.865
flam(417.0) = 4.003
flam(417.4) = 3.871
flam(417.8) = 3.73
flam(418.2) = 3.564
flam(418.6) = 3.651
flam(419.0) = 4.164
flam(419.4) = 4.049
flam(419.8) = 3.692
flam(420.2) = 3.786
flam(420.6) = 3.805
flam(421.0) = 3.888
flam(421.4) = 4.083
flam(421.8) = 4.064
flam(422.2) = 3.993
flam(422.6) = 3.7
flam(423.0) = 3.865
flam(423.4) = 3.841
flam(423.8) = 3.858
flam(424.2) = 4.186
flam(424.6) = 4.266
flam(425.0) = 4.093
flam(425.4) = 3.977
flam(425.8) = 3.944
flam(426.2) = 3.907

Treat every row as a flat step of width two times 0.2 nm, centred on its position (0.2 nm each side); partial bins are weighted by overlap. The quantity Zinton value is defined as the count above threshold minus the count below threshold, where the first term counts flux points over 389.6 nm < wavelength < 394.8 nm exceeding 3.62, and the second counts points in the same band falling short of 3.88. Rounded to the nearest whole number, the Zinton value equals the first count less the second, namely -10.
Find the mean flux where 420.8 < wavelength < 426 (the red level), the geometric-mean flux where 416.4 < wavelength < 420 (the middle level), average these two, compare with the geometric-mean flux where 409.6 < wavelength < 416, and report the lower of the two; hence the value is 3.9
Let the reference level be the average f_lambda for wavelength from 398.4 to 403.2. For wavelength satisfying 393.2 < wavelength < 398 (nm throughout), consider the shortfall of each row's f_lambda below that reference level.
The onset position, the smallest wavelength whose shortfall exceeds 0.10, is 393.4 nm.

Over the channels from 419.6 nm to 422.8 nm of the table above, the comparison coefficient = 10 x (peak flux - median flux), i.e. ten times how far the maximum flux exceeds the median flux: 2.4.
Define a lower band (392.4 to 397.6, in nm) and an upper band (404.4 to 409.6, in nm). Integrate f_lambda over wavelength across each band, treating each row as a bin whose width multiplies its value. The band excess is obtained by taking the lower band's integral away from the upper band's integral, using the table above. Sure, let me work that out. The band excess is 4.2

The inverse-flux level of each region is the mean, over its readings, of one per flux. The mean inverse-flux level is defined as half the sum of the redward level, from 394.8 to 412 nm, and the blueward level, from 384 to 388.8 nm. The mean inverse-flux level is 0.261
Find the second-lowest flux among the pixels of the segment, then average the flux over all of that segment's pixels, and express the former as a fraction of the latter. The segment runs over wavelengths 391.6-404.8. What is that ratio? 0.67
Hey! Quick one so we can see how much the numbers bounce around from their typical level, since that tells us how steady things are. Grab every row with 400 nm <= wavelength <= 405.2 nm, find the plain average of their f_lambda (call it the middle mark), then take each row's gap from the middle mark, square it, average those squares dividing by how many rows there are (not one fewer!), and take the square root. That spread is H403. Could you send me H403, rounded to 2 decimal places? 0.17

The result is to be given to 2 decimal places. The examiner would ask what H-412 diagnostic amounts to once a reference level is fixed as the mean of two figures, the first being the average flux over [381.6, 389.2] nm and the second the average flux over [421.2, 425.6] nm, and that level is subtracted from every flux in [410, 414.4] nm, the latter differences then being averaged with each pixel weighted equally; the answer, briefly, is 0.24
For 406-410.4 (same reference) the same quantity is 0.11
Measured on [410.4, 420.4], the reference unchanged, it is 0.18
